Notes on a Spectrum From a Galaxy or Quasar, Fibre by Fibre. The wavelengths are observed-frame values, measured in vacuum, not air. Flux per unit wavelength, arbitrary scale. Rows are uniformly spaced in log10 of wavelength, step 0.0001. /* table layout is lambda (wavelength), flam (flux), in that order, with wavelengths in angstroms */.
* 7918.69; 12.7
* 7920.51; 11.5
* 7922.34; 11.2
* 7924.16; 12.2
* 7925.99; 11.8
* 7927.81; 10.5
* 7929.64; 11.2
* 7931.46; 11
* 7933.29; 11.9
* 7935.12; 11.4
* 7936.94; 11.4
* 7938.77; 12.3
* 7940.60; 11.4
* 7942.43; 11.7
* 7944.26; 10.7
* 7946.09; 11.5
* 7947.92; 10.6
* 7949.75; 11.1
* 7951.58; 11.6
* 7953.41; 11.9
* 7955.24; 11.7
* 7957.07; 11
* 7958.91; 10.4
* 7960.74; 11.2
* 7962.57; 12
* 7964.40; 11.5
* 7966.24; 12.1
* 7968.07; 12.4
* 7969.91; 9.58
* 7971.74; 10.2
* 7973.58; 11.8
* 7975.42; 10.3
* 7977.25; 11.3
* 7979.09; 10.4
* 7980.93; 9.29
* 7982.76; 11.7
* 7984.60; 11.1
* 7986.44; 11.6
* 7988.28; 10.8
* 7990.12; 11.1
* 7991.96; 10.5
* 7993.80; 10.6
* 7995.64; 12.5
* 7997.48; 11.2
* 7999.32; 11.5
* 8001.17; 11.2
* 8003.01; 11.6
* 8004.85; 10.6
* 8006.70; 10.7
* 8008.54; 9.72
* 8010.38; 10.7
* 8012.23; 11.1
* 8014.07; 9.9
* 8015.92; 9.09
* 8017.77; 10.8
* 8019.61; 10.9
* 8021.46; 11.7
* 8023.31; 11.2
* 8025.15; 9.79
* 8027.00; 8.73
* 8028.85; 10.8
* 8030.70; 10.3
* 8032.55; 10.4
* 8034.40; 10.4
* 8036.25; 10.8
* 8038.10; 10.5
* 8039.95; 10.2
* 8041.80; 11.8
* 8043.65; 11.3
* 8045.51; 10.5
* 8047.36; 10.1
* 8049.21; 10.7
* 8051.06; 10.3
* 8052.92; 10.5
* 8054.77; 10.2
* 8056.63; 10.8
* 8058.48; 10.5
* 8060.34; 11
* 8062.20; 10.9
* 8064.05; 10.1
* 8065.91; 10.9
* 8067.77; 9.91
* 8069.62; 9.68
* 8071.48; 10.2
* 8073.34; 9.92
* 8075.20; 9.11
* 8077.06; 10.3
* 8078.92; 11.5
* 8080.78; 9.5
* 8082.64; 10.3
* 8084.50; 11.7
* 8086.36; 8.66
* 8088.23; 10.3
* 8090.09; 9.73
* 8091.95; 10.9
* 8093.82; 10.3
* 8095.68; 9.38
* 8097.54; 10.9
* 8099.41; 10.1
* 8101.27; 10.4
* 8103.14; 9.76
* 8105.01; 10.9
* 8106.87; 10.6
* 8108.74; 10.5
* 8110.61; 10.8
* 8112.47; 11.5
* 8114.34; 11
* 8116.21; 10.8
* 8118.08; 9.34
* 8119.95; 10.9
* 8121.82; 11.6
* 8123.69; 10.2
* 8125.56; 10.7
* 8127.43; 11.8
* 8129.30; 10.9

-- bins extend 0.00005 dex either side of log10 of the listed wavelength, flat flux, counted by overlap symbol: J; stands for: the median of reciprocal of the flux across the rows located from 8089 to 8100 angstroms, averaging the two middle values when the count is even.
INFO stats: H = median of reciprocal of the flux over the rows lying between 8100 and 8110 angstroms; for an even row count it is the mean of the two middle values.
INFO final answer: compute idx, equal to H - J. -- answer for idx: -0.003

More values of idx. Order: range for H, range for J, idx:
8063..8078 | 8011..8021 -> 0.007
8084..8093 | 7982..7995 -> 0.007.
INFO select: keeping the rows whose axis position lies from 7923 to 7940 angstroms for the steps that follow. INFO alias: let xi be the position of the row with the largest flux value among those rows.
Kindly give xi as 7938.77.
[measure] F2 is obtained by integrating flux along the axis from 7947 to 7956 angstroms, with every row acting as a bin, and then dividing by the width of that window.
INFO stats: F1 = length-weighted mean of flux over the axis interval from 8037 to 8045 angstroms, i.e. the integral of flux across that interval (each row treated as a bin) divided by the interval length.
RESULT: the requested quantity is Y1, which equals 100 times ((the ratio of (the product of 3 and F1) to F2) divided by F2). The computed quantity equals 25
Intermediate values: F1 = 10.9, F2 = 11.4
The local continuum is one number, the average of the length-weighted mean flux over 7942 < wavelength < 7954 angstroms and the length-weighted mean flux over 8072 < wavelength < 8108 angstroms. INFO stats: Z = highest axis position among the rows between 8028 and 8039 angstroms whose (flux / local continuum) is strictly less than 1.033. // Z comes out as 8038.10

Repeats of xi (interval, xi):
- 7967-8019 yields 7995.64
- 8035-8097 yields 8041.80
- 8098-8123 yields 8121.82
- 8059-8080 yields 8078.92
